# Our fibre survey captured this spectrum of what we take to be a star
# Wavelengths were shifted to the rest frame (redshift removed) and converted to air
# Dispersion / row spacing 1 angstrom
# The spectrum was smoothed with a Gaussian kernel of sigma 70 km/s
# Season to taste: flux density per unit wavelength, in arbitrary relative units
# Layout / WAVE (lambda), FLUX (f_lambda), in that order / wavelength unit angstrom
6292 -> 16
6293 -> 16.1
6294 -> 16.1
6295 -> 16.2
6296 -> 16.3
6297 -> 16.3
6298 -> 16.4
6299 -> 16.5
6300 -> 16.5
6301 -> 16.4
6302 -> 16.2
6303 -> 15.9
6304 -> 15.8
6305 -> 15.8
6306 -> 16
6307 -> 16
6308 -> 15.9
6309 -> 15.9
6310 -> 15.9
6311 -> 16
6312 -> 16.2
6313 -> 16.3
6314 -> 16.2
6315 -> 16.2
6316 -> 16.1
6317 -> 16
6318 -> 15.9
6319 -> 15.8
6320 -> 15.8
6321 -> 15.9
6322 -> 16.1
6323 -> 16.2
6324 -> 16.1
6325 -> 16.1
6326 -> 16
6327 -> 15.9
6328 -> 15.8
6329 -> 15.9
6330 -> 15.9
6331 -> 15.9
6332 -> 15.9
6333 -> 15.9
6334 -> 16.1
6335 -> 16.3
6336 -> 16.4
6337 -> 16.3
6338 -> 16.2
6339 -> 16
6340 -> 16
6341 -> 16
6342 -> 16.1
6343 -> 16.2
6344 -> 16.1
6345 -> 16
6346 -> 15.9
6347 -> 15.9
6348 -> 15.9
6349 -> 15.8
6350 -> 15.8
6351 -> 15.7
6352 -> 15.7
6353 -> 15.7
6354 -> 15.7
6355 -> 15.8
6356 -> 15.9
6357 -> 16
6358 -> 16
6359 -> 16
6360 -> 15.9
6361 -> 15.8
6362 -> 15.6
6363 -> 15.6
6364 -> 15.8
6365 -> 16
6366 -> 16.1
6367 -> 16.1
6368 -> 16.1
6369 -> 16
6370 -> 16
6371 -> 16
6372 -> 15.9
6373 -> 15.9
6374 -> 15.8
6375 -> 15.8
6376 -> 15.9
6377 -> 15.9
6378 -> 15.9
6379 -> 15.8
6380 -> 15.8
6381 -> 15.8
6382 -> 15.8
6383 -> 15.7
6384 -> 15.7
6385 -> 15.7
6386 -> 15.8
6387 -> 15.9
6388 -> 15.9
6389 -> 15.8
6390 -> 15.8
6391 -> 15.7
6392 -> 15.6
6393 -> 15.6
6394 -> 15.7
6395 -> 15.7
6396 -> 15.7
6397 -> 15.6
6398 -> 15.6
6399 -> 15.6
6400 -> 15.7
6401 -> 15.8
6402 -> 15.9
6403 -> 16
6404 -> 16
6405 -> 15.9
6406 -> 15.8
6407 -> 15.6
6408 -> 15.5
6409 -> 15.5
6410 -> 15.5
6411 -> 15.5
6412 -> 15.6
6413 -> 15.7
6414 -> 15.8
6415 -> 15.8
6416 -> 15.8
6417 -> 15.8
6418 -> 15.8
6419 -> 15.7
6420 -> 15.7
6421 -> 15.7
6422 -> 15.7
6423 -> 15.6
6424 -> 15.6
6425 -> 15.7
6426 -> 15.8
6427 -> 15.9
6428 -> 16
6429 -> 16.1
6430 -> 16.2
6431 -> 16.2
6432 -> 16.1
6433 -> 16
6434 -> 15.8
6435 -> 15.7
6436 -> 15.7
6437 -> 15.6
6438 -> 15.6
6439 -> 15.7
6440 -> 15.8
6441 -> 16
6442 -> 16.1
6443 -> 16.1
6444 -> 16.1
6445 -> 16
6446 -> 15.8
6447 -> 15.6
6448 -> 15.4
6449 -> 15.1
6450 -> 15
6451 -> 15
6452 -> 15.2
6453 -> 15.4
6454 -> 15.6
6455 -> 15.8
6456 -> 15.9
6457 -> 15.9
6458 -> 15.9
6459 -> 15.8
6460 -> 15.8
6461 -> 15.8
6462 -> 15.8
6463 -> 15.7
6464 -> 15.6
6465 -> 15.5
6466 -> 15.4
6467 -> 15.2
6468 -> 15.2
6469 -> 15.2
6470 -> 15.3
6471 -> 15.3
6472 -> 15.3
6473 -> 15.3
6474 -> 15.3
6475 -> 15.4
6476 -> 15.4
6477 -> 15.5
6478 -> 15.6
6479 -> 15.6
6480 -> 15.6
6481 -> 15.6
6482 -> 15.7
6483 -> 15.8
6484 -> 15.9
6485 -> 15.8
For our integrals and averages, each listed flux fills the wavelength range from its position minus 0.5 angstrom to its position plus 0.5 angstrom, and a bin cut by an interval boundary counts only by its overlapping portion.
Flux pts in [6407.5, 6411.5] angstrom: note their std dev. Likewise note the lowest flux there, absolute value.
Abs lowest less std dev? 15.5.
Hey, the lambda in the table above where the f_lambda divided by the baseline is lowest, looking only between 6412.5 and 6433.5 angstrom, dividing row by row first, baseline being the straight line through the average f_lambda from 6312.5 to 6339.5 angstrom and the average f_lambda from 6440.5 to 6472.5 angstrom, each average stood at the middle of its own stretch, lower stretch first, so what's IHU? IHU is 6423 angstrom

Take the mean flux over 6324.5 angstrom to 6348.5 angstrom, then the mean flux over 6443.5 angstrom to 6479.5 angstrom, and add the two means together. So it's 31.5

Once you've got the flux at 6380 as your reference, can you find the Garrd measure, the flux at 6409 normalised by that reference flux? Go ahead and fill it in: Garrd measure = 0.98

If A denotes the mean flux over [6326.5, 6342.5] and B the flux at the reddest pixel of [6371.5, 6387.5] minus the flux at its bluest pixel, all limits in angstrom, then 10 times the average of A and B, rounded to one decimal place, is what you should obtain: 80.2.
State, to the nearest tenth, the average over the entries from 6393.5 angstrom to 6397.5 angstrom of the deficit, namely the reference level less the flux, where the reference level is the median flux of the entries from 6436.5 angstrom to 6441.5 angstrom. 0.0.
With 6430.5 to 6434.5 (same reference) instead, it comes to -0.3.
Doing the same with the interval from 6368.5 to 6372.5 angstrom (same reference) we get -0.3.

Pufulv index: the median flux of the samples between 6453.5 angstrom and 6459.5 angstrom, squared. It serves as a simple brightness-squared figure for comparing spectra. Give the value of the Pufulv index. 251.2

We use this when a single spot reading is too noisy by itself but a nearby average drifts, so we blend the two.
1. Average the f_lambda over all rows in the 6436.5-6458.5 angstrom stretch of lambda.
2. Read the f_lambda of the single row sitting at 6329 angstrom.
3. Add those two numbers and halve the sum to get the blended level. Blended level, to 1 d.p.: 15.8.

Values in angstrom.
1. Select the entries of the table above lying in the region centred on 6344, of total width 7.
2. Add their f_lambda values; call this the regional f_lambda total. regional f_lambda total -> 112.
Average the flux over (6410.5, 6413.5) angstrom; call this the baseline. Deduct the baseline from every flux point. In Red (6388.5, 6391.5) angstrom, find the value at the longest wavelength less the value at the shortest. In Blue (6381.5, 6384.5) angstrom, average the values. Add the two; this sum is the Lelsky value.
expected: 0.03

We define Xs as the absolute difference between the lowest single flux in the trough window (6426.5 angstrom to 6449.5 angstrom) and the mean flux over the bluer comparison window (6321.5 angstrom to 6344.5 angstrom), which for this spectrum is 0.96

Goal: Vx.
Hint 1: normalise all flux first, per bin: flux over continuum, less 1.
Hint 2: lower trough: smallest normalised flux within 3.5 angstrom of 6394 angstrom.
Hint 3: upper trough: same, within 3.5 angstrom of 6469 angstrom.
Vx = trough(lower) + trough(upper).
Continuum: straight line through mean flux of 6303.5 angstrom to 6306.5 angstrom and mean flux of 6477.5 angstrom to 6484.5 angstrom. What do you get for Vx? -0.043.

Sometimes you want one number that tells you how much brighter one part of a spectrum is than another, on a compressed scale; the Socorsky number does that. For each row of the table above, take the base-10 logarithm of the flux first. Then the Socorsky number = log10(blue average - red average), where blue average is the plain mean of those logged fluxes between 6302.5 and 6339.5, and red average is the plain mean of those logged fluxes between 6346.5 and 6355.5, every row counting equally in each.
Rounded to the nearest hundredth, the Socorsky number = -2.19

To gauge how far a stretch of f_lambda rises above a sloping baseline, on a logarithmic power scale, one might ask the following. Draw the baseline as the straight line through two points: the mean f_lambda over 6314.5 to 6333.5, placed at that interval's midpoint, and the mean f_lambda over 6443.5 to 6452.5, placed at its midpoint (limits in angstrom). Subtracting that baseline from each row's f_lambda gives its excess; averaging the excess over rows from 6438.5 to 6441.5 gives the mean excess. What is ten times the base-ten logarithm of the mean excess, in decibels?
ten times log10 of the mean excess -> -4.8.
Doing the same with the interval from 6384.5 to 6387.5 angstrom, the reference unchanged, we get -10.8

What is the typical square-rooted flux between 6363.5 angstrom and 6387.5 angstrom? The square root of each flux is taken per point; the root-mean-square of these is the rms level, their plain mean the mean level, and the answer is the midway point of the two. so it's 3.99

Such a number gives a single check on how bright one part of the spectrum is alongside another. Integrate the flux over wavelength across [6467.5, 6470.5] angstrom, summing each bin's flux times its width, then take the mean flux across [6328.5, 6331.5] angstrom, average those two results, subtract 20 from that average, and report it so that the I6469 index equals 10.8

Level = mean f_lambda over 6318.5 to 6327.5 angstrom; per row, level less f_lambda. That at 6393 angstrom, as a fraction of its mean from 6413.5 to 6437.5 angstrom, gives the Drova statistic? 2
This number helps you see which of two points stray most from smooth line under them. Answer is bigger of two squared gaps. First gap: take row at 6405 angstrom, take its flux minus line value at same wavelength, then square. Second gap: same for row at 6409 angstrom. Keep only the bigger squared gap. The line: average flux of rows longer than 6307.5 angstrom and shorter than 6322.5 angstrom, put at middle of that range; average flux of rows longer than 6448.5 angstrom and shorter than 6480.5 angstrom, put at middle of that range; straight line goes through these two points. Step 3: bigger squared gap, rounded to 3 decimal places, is 0.043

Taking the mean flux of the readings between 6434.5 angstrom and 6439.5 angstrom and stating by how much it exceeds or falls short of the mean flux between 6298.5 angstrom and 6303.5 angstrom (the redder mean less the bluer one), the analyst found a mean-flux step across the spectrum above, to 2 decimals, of -0.64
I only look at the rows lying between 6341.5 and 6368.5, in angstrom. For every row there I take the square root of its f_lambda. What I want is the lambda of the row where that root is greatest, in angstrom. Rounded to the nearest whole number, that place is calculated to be 6343 angstrom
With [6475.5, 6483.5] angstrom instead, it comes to 6483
